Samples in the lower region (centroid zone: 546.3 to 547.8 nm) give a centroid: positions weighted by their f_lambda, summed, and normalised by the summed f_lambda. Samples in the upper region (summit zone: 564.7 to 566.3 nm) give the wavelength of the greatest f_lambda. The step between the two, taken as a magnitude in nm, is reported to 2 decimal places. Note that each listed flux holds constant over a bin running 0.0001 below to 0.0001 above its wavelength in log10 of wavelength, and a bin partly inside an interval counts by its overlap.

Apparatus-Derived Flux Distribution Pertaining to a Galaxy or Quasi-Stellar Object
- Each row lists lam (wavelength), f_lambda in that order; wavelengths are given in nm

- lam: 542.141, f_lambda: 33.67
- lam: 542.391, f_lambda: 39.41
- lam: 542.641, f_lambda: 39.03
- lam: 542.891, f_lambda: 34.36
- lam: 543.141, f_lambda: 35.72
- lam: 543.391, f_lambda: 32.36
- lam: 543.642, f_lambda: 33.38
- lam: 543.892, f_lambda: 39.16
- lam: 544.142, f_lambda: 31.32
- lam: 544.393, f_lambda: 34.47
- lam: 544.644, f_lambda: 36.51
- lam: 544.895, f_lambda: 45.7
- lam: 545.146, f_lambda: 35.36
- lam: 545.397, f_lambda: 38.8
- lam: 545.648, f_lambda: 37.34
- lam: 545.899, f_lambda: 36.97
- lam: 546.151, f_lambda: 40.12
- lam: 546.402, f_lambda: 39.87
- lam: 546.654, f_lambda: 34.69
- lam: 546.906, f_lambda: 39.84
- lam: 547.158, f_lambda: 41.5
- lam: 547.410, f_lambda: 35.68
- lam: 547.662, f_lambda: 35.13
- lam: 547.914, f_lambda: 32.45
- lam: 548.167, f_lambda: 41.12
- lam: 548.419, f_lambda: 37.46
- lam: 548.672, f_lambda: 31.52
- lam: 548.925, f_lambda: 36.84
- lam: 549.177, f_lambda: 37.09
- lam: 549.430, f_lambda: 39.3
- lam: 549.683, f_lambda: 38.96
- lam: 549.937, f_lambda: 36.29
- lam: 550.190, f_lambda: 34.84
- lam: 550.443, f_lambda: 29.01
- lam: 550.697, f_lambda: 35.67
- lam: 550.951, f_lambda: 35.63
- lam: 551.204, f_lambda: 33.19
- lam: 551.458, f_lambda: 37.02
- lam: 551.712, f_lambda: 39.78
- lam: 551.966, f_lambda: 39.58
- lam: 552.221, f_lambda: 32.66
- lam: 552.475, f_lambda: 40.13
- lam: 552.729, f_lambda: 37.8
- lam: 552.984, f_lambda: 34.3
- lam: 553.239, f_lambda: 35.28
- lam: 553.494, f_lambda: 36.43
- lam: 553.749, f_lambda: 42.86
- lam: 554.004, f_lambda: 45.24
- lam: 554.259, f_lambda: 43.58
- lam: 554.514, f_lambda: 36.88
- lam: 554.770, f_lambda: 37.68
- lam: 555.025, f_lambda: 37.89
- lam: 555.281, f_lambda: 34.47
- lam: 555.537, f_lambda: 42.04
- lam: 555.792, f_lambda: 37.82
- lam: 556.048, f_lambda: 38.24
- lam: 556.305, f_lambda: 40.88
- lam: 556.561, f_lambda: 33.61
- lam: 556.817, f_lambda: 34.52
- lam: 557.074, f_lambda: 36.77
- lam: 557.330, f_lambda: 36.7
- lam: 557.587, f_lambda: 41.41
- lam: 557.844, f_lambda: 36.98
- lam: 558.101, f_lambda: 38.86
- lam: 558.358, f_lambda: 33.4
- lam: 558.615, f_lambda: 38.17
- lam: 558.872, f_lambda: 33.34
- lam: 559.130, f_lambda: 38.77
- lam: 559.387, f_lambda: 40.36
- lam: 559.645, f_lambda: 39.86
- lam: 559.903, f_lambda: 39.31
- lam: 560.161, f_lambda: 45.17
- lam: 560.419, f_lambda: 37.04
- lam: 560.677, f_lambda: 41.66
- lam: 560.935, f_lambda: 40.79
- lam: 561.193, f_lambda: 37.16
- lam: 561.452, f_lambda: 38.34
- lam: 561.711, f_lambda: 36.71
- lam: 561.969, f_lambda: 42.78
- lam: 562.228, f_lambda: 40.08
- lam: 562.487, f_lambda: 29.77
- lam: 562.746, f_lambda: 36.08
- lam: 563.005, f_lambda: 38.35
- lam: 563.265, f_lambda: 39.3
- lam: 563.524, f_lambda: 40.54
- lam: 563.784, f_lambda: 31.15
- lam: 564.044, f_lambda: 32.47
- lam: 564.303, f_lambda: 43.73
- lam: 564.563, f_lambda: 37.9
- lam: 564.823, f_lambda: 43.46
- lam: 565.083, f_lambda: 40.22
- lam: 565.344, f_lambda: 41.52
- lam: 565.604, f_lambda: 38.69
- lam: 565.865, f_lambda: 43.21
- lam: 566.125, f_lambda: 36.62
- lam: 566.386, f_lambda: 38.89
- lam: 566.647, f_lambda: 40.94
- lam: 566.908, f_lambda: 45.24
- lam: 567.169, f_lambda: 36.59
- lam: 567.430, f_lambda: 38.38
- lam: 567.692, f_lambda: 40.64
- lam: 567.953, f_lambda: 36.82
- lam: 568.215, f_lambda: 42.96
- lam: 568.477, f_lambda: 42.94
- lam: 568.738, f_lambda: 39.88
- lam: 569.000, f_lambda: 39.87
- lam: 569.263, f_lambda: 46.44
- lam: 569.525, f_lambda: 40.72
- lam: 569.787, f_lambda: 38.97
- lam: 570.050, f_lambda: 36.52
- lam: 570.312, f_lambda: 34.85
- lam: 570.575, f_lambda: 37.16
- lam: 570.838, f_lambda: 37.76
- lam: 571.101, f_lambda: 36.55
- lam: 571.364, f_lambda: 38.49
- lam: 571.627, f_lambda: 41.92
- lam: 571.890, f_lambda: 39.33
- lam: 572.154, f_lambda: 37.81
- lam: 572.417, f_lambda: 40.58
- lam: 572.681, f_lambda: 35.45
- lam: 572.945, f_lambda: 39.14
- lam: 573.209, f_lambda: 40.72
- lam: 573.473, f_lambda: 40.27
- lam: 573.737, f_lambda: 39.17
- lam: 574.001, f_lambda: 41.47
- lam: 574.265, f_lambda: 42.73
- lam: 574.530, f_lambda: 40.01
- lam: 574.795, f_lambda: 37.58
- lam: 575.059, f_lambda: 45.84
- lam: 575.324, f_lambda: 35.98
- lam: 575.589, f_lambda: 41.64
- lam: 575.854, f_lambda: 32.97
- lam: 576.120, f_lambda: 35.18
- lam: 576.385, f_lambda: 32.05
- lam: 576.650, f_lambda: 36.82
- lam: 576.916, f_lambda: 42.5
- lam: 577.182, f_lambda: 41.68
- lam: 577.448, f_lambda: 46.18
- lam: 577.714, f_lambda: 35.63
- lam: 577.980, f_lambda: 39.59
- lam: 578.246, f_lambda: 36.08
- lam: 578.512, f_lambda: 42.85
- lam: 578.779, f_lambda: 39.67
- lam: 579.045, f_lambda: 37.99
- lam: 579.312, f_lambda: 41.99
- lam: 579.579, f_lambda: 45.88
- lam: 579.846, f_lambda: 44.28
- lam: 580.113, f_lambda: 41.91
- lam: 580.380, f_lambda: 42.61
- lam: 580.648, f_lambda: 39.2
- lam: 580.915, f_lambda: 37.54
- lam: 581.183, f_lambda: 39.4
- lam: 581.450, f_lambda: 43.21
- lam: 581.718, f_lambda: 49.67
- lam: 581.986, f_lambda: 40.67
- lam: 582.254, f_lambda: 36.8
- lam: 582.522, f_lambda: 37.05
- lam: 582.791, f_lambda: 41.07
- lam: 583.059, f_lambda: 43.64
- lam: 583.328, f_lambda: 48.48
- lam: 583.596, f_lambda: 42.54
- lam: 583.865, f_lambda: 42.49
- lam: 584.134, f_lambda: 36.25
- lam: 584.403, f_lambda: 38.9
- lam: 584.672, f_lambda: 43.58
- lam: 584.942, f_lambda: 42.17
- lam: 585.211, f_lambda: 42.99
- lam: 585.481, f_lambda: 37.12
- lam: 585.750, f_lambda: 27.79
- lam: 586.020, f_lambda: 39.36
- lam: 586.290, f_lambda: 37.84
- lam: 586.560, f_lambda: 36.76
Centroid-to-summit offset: 17.80 nm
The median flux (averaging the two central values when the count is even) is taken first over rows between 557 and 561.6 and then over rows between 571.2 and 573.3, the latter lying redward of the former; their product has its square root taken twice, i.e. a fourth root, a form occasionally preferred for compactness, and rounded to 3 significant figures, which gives 6.24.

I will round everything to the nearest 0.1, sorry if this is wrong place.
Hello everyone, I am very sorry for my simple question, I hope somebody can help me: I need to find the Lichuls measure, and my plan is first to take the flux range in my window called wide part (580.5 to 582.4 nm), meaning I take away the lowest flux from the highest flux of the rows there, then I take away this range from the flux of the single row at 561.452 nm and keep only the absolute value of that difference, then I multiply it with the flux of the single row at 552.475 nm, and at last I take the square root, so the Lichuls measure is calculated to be 32.0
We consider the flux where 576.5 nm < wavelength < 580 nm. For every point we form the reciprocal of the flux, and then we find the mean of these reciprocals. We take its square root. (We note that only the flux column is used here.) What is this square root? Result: 0.157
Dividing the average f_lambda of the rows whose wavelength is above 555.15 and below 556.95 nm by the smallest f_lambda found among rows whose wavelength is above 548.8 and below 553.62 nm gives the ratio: 1.29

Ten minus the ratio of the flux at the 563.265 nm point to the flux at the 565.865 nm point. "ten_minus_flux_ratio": 9.09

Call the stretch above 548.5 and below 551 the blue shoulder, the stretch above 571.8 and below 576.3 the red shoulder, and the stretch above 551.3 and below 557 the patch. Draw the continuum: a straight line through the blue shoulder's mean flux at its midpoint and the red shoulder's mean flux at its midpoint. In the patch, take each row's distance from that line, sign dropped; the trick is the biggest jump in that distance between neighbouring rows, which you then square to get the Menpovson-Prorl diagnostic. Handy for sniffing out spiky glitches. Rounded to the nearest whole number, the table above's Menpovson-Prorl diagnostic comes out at 45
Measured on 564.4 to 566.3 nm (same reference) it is 30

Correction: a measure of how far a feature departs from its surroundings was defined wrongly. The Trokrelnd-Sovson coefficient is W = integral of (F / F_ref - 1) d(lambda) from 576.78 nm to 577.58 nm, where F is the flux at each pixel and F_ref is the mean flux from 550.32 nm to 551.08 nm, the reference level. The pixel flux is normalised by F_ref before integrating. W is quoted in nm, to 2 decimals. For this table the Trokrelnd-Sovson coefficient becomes 0.24 nm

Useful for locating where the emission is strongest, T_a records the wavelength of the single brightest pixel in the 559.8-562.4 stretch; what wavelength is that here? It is 560.161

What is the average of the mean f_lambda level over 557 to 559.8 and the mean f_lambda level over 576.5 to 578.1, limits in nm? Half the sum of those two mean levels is 39.0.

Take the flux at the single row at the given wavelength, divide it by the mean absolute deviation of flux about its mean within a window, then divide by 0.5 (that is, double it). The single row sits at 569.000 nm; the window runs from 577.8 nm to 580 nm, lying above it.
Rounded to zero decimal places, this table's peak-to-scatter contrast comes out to 29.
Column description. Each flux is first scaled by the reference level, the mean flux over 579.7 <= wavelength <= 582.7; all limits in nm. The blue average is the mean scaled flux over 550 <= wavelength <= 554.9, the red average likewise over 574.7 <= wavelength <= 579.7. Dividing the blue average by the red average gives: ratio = 0.946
